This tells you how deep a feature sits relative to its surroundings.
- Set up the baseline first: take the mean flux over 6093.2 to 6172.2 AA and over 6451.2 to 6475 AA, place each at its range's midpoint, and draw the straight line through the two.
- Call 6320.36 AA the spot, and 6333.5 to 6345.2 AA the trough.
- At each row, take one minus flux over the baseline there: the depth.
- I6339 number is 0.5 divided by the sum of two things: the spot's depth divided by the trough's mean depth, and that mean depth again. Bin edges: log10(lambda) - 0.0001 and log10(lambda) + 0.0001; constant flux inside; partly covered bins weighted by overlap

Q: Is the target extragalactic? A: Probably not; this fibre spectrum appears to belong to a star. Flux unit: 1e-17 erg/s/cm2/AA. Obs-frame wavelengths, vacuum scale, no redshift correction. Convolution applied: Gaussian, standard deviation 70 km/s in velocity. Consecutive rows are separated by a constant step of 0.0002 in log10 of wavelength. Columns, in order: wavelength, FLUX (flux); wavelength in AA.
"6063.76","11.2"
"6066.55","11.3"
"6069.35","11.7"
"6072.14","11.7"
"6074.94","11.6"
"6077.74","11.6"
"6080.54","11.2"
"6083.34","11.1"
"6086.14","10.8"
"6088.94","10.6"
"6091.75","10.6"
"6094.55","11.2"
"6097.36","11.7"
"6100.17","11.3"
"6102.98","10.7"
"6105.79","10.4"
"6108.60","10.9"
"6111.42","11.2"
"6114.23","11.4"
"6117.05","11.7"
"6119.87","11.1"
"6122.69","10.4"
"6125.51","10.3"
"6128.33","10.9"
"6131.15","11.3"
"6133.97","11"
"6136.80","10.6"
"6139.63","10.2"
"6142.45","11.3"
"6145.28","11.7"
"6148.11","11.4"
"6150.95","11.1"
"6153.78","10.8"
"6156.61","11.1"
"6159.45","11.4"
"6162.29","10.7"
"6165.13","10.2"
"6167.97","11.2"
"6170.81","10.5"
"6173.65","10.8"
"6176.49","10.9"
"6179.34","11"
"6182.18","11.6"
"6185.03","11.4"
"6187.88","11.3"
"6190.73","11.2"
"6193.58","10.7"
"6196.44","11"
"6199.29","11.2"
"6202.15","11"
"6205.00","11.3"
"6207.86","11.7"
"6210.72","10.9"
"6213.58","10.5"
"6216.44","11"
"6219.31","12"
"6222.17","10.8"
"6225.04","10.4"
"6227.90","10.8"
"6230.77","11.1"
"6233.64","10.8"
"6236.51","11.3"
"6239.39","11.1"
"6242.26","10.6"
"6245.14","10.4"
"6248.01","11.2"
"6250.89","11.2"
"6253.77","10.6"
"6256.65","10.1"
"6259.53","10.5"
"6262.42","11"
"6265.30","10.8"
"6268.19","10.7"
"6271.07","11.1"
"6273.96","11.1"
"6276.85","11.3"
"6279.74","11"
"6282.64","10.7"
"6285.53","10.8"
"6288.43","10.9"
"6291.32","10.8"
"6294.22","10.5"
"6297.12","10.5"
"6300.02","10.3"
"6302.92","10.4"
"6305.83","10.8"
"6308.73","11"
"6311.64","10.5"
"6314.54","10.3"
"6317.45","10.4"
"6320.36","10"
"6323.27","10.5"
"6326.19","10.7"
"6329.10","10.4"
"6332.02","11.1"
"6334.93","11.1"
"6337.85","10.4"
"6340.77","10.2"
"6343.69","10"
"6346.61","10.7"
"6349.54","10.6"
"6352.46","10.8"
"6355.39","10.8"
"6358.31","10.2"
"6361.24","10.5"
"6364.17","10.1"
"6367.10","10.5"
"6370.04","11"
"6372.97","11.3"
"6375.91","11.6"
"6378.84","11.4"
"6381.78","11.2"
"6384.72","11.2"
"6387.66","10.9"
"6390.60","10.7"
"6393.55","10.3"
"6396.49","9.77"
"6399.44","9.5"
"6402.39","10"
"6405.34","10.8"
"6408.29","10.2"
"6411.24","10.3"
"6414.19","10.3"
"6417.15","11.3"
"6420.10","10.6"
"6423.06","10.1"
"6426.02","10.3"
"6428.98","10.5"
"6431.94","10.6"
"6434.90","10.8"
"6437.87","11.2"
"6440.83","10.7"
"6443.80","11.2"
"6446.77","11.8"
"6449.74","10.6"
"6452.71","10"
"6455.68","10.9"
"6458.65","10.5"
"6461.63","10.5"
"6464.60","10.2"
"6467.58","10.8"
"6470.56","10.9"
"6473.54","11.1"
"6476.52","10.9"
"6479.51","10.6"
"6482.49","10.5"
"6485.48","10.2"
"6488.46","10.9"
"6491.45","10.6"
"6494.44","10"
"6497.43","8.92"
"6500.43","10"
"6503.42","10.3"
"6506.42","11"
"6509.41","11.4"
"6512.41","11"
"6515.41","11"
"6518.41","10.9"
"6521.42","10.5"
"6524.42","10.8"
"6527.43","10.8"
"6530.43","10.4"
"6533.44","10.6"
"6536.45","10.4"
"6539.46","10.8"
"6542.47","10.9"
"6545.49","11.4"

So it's 0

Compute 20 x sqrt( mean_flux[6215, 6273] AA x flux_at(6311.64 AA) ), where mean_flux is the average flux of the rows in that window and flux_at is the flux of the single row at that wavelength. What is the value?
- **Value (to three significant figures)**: 214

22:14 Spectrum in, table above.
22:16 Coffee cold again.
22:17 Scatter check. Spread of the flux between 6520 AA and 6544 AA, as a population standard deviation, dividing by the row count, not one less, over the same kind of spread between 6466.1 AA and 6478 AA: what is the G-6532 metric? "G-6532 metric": 1.7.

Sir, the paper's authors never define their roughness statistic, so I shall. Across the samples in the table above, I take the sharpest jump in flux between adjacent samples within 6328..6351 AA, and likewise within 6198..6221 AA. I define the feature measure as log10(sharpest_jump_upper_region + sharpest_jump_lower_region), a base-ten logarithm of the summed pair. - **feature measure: 0.23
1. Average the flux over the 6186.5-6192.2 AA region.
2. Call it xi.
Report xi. 11.2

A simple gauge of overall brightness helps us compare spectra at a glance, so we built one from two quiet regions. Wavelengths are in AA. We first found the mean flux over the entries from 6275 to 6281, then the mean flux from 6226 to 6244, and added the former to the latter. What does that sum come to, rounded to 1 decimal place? 22.1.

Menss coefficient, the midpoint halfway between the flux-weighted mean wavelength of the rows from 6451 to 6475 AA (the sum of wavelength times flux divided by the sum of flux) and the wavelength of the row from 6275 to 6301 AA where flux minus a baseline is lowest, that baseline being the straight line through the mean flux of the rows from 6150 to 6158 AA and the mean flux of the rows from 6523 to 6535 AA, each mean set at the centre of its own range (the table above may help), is 6381.6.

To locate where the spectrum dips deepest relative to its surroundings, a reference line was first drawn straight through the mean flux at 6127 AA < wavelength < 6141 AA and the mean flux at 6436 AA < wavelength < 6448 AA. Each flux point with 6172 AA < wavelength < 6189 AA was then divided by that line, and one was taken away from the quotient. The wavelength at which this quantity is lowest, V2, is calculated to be 6173.65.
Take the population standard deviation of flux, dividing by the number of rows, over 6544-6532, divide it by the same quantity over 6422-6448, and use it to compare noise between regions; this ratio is 0.4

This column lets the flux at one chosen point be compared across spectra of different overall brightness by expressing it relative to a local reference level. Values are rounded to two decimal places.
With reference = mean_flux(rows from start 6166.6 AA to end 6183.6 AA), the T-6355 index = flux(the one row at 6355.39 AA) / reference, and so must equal 0.98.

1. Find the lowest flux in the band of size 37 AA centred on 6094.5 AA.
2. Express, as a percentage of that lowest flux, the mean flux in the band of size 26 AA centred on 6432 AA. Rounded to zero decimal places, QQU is 103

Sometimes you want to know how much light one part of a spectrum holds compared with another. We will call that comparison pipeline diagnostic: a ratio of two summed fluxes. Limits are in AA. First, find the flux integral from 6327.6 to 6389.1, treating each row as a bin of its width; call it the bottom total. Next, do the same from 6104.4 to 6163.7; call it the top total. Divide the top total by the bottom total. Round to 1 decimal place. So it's 1.0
